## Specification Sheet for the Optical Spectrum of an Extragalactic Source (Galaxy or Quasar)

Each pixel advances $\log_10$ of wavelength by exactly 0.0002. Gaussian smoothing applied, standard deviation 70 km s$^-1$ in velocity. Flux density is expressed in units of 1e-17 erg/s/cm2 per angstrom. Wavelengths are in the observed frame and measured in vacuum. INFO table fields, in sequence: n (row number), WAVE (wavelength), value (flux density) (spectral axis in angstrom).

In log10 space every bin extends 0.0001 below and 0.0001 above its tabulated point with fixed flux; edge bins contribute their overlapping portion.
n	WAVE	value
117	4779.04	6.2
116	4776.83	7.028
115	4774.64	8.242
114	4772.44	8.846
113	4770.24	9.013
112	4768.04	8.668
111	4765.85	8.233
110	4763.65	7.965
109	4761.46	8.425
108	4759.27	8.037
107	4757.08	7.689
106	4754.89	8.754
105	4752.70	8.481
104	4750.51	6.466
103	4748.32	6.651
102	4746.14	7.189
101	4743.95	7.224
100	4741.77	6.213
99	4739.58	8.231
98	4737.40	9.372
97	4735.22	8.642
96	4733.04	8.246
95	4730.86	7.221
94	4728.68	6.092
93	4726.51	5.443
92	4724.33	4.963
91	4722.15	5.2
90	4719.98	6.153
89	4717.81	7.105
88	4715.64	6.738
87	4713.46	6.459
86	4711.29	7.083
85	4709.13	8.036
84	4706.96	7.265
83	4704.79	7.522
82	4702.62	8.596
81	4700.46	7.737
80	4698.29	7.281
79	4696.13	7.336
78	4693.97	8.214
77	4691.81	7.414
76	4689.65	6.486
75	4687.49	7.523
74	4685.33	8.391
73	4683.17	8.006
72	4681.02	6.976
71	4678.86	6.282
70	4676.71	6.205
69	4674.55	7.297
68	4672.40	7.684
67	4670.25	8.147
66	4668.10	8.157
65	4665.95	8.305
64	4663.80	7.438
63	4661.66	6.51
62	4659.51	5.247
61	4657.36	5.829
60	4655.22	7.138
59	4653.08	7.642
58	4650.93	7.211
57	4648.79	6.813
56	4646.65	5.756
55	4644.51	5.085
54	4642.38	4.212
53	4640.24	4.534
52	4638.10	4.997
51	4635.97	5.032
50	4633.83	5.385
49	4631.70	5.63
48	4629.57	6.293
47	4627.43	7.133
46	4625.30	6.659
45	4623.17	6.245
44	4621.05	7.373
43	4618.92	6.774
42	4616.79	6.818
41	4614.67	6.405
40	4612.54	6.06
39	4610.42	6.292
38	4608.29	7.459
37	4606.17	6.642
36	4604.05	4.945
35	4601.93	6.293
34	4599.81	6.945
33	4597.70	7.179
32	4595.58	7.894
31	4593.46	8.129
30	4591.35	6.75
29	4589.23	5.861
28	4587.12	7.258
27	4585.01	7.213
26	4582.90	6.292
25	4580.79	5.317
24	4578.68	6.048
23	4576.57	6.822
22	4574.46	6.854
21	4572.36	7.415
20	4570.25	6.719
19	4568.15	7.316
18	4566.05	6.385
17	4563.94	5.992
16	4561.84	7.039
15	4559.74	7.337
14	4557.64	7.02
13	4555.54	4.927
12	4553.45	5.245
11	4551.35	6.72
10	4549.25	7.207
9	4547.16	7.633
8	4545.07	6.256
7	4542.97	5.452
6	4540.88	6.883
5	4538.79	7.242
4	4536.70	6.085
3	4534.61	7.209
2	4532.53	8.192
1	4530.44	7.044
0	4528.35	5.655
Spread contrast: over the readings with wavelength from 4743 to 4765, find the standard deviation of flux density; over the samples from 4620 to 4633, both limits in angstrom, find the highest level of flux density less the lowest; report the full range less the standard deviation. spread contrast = 1.0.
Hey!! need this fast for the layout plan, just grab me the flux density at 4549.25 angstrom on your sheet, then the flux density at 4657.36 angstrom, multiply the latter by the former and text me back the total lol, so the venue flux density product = 42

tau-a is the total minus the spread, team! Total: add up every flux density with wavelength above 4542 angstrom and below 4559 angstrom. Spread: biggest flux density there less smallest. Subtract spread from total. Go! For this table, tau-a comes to 48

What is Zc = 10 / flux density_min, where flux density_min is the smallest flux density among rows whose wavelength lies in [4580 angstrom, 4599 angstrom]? 1.88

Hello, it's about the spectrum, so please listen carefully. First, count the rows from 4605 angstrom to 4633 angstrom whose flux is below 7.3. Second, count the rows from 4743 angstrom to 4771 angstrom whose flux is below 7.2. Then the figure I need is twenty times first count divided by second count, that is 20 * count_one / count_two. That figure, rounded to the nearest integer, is 73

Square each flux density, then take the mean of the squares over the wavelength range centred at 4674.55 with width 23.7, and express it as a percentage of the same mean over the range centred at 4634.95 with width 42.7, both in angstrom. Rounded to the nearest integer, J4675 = 147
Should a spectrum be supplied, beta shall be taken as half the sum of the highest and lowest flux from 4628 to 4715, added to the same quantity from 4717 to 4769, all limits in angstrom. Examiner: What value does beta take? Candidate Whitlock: 13.6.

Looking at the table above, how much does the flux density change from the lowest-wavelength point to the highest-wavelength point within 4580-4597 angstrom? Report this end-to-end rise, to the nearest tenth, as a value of 2.6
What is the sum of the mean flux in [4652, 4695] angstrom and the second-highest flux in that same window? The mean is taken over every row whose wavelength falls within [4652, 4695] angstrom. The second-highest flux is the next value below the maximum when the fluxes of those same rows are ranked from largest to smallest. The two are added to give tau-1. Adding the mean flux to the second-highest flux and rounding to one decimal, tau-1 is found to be 15.5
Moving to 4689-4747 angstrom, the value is 15.8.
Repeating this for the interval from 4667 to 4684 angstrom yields 15.5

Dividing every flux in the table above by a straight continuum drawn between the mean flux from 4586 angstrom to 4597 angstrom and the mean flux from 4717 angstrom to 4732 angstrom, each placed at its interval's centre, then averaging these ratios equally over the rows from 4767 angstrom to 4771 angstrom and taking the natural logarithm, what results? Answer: 0.45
